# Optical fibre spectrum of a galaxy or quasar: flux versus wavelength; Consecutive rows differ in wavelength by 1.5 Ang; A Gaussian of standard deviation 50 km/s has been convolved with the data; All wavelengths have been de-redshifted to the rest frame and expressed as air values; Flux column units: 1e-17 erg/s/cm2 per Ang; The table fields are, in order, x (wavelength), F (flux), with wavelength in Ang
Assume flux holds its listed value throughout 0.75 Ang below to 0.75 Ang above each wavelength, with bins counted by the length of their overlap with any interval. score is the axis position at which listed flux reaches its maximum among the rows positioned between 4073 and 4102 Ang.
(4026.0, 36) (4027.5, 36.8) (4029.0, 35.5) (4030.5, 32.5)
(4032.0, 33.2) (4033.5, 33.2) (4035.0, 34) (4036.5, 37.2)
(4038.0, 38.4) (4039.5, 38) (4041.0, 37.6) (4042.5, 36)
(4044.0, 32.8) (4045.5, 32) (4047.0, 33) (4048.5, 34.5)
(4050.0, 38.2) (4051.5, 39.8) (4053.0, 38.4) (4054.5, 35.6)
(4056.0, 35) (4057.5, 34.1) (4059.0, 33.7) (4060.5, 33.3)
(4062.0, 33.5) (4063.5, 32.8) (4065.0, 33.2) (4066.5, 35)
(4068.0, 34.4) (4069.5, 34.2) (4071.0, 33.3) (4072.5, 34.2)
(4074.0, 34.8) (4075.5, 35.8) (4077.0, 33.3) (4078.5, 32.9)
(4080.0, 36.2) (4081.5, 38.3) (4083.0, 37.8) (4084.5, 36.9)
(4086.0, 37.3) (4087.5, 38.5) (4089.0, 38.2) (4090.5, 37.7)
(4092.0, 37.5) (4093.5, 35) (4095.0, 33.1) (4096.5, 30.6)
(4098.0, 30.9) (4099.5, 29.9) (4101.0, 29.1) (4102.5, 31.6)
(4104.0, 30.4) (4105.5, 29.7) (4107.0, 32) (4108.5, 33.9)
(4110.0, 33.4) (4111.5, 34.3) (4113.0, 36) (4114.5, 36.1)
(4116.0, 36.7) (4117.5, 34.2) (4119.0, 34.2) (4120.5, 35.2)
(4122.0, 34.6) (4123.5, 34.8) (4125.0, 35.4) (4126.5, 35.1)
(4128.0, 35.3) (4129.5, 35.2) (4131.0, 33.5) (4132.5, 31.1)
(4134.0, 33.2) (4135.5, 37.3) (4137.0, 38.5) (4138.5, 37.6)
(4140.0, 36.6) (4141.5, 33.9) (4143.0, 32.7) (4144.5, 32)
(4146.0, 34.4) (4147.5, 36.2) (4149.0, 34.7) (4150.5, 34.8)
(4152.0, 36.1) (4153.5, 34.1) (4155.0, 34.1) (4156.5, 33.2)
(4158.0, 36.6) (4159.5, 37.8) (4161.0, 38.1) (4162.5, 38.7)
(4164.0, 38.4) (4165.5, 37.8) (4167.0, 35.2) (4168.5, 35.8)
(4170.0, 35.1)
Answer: 4087.5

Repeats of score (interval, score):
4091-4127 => 4092.0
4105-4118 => 4116.0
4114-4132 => 4116.0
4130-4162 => 4137.0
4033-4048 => 4038.0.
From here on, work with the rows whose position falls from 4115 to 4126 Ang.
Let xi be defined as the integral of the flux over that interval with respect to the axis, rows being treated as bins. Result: 385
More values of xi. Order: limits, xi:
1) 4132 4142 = 356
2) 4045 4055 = 360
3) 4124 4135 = 376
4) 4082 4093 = 414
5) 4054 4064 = 340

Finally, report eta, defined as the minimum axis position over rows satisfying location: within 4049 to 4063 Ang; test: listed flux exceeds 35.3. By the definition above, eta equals 4050.0 Ang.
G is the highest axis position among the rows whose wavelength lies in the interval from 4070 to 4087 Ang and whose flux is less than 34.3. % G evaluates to 4078.5 Ang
